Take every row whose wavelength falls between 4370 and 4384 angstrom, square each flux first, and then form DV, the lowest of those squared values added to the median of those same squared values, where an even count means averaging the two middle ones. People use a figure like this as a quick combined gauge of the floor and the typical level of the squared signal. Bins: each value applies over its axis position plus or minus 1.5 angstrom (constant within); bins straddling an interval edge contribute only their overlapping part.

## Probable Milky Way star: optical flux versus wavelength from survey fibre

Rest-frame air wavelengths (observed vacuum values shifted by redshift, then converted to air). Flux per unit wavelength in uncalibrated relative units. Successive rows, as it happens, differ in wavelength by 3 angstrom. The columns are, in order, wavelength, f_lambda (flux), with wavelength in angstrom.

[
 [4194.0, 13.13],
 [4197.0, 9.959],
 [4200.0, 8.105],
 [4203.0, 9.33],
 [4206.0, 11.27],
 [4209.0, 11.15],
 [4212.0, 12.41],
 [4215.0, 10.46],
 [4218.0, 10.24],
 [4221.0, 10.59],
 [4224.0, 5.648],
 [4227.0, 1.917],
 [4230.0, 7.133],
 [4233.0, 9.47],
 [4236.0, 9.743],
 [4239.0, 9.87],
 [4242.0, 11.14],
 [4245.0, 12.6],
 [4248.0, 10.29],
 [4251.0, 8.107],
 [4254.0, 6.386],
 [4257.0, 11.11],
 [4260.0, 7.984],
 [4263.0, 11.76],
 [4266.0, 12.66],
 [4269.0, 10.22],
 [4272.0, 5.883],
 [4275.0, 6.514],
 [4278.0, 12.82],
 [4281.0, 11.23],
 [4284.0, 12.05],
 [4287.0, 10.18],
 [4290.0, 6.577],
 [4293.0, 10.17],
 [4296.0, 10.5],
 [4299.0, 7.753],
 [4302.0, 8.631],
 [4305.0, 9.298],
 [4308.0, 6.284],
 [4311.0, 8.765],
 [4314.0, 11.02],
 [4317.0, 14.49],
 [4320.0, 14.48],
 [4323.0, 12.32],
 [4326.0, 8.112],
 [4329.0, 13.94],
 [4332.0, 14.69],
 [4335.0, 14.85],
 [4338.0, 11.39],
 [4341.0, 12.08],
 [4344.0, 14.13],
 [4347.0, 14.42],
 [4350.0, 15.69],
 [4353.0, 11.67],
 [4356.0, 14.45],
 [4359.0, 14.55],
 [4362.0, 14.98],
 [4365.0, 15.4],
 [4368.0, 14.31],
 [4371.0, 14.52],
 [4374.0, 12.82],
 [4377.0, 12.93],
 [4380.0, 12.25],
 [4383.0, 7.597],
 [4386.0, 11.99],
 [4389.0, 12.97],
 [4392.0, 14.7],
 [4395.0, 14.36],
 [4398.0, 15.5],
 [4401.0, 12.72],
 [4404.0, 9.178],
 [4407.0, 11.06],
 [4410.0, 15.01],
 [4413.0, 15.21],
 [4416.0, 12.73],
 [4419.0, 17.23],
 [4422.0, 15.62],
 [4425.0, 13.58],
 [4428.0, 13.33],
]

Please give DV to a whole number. 222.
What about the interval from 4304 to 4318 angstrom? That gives 126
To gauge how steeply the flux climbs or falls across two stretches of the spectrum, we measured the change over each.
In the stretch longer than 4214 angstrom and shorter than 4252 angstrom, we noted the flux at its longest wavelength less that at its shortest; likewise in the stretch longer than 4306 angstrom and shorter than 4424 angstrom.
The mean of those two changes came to 3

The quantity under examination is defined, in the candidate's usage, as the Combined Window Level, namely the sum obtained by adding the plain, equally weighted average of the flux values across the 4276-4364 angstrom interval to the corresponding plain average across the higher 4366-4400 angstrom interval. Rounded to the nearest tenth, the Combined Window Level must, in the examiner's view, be 24.9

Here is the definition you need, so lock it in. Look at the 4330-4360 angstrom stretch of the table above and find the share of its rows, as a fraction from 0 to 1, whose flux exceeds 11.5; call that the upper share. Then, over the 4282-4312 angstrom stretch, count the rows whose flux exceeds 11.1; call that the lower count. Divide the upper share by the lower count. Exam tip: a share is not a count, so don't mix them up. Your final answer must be 0.9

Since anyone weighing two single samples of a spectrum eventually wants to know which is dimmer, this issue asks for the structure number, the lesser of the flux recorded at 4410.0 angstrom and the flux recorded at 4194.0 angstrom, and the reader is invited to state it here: 13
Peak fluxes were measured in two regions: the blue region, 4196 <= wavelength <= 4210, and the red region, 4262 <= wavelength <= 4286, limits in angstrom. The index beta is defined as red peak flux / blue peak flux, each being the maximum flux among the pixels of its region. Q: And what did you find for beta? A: 1.14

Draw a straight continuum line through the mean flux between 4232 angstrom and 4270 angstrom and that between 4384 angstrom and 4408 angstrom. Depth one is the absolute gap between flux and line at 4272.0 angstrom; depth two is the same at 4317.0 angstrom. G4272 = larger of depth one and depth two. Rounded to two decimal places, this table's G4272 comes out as 4.61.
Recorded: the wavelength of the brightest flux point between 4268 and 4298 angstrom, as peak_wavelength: 4278.0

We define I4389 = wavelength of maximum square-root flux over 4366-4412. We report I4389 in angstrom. 4398.0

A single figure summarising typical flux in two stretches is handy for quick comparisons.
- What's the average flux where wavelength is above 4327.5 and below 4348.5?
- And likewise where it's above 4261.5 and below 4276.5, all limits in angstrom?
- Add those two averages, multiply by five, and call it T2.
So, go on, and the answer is 115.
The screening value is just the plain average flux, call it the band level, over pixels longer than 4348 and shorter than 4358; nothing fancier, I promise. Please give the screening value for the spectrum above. 14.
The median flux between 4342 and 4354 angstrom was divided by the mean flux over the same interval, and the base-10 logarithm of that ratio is 0.009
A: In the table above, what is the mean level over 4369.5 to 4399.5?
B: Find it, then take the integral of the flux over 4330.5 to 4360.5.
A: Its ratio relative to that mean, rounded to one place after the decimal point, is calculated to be 31.9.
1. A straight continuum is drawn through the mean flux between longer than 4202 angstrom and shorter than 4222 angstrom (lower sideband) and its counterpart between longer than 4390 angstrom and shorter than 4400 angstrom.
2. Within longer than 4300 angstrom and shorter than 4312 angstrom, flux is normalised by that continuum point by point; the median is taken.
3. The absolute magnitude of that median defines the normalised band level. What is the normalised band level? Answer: 0.68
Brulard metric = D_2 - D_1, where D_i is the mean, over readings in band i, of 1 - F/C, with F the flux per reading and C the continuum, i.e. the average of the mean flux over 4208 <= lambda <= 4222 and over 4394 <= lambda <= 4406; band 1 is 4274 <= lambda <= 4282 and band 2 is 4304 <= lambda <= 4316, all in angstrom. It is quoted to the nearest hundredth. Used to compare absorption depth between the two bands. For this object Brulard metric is 0.11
